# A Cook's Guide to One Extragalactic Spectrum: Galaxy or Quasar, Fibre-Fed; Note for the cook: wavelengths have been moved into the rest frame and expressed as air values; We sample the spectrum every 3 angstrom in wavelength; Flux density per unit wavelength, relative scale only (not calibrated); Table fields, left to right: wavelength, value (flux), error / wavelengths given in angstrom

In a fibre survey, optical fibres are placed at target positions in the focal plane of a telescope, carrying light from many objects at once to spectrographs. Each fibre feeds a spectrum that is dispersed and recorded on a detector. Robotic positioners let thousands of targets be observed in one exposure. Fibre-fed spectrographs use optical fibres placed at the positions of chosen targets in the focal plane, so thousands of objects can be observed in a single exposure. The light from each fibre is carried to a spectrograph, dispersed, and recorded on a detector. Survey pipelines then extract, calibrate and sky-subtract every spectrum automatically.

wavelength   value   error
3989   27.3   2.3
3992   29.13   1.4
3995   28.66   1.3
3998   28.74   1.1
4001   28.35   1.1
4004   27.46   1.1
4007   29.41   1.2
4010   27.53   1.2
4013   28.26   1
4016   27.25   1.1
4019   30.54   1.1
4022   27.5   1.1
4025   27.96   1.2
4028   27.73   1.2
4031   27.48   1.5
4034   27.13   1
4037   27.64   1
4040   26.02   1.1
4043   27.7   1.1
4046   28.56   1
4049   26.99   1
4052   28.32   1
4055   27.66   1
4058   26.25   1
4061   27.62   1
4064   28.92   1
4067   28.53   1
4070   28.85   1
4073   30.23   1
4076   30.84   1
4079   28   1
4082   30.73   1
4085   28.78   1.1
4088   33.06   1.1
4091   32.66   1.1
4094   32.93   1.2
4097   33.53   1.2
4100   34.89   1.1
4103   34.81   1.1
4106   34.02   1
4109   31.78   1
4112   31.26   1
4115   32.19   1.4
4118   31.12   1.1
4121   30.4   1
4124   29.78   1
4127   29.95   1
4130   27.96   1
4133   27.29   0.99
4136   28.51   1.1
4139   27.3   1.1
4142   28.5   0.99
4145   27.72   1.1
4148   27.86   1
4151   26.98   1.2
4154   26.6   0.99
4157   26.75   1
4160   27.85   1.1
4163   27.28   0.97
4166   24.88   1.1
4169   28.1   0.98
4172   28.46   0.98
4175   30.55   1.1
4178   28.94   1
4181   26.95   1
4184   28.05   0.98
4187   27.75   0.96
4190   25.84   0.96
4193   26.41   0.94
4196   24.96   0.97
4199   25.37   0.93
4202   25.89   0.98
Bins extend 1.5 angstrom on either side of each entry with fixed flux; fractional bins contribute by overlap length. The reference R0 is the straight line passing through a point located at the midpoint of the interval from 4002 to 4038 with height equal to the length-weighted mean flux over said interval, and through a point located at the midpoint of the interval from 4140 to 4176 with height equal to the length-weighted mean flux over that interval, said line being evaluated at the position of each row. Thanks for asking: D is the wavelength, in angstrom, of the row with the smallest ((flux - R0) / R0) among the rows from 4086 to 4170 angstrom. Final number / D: 4166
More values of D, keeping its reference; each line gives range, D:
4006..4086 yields 4040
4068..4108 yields 4079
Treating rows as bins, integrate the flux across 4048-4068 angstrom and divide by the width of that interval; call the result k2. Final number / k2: 27.8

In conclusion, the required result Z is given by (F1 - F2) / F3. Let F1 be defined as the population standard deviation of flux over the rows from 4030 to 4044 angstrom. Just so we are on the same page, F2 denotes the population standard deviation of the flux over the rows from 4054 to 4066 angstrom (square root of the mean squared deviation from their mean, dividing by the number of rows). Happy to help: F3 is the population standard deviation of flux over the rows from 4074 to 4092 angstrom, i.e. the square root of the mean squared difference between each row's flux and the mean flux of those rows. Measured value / -0.2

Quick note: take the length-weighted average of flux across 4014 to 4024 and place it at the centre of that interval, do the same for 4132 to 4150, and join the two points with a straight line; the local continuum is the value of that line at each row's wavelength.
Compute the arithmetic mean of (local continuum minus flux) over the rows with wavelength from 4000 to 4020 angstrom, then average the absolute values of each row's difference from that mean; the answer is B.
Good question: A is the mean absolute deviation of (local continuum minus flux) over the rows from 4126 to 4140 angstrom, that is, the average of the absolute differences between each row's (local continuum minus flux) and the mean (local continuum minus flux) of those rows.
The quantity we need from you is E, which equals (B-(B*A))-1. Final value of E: -0.83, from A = 0.8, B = 0.91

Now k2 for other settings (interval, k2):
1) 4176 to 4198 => 27.0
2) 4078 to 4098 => 31.4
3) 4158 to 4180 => 28.0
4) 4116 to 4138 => 29.3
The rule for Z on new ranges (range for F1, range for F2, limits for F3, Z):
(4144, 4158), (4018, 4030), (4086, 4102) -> -0.9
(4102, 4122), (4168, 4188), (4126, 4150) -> 0.6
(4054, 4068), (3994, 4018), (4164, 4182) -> 0.1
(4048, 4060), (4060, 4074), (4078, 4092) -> 0.0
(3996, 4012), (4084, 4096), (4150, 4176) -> -0.7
